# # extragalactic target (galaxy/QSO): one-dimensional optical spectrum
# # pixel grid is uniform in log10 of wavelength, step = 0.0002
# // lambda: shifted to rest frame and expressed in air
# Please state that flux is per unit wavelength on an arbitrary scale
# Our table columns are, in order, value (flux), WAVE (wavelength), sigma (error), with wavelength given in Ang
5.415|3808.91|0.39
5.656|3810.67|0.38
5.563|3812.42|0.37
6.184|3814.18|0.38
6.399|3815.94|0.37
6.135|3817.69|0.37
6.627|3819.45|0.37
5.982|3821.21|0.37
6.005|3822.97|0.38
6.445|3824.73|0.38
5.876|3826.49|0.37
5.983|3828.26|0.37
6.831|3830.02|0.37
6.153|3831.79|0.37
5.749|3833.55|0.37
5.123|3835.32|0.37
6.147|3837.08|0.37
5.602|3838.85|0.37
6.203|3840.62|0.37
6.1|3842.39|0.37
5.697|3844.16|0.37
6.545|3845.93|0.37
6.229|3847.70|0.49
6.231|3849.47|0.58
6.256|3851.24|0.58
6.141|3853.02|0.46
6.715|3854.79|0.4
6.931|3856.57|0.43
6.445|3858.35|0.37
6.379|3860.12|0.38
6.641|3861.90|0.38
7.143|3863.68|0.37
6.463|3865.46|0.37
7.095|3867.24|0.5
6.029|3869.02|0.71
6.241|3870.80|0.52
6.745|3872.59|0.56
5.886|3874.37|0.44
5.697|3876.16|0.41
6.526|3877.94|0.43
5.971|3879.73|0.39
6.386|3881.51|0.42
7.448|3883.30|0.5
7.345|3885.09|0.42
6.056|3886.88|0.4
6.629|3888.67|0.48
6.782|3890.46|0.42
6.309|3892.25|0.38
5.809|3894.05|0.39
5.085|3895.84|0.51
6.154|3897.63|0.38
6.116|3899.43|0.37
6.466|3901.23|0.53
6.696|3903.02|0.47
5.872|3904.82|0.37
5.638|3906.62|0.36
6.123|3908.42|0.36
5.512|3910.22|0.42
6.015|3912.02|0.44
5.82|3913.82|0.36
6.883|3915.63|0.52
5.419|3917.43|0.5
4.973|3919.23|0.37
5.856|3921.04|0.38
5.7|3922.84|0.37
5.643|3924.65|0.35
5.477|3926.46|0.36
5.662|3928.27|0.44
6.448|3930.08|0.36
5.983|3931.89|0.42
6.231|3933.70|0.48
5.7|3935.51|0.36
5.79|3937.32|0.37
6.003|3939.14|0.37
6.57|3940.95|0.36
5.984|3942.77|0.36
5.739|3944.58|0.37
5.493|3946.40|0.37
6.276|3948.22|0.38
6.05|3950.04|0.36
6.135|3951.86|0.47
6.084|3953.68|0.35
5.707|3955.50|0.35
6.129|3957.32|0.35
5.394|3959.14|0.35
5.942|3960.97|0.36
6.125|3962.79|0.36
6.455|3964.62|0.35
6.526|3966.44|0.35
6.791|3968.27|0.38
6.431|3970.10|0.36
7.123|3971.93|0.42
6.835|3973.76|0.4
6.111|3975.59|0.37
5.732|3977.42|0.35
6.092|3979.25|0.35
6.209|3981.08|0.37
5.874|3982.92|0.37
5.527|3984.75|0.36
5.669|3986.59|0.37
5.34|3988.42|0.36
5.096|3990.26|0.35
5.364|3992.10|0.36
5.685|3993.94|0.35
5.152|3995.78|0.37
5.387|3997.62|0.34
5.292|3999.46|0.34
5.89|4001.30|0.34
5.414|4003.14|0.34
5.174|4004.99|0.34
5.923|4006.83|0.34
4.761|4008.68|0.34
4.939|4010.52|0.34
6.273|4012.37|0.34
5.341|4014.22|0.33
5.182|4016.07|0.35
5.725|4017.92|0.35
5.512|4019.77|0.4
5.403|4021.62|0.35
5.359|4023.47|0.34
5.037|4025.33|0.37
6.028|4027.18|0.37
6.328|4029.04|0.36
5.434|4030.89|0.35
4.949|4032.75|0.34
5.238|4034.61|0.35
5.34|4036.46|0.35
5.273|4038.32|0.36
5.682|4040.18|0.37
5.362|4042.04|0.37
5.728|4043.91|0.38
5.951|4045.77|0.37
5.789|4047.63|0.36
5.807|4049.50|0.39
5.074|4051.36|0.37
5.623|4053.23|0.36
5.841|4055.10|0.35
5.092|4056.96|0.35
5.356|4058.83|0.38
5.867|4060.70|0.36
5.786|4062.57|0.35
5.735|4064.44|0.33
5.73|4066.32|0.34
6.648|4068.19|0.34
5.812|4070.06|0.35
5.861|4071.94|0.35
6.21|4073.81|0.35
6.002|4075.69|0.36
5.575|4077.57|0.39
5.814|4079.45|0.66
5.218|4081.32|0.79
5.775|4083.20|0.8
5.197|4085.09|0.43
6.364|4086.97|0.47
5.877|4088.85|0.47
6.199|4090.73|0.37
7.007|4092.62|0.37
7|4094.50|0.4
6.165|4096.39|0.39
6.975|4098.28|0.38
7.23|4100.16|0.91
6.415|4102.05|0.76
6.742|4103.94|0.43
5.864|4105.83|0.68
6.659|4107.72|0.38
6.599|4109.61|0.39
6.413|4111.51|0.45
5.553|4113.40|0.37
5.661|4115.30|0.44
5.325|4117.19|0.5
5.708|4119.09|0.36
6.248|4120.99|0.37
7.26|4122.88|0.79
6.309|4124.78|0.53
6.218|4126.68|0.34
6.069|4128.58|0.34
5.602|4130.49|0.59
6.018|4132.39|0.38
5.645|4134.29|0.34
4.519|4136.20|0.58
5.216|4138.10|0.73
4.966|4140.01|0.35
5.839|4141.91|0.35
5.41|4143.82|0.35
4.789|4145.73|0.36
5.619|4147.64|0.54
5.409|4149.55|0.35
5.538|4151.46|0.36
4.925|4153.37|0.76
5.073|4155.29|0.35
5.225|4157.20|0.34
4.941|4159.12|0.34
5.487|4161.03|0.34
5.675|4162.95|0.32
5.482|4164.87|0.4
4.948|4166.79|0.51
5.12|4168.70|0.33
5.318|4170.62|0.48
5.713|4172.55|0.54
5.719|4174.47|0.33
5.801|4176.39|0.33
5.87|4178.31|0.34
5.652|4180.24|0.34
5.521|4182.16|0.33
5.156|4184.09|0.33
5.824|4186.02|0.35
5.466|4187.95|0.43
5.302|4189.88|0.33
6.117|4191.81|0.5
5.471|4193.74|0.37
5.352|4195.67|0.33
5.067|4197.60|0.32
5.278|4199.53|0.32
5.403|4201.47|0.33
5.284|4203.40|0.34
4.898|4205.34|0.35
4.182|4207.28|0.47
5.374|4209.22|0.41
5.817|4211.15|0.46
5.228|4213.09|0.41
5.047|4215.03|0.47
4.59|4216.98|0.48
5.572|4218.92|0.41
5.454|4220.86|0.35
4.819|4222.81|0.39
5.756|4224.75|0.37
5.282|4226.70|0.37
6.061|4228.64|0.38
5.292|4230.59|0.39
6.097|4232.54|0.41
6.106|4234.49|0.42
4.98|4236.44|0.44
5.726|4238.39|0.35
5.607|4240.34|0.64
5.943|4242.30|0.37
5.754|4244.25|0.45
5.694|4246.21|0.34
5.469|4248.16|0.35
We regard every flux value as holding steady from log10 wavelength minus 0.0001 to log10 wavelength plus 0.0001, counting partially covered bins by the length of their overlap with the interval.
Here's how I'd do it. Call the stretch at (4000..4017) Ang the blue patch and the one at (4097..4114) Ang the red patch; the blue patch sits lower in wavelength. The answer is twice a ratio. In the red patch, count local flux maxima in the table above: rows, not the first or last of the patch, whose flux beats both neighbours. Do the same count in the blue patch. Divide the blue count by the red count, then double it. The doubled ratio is 1.3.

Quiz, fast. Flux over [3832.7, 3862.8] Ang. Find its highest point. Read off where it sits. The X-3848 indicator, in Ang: 3856.57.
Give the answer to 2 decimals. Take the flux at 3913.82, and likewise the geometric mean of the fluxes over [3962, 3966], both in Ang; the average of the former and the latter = 6.05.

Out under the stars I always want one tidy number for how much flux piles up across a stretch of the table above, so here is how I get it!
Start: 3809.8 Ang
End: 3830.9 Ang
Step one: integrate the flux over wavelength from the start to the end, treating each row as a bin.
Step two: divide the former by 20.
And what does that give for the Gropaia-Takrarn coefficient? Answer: 6.5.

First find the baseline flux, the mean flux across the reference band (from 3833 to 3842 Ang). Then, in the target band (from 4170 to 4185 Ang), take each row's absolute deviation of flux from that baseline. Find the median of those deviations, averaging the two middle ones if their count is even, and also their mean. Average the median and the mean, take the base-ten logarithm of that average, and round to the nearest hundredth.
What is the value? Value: -0.80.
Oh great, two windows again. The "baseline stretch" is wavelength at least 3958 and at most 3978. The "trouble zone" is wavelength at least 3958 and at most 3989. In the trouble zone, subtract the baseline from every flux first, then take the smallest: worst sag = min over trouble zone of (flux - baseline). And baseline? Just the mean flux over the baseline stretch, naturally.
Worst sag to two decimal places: -0.98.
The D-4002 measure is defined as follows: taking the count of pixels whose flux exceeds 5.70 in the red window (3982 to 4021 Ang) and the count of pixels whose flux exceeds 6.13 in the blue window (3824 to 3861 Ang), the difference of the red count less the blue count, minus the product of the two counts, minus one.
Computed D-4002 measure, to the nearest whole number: -80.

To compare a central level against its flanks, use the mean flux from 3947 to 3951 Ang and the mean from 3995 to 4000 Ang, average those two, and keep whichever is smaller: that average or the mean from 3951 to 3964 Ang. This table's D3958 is 5.7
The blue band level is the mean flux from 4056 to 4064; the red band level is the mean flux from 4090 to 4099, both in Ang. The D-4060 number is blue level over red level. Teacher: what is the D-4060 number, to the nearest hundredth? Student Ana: 0.83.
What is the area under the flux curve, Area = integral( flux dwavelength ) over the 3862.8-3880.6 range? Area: 114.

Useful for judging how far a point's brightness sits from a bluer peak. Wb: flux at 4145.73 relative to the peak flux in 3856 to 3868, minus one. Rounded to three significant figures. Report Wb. -0.330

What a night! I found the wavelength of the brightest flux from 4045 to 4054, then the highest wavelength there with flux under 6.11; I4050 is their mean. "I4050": 4049.5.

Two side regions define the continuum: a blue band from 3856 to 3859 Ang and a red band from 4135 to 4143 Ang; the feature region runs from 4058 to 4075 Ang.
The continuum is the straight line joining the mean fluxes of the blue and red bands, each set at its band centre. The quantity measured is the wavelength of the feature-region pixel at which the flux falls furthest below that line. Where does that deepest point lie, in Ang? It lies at 4058.83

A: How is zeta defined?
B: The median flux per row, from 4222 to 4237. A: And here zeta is 5.5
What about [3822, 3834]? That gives 6.0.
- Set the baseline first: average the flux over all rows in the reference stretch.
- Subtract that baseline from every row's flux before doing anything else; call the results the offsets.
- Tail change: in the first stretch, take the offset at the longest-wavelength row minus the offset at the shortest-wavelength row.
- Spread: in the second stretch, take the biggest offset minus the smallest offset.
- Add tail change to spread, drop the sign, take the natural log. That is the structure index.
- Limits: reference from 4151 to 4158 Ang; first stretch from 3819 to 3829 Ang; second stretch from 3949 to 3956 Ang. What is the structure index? -1.5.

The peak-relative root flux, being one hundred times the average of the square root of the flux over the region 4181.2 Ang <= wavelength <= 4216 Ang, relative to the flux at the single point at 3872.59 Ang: 34.2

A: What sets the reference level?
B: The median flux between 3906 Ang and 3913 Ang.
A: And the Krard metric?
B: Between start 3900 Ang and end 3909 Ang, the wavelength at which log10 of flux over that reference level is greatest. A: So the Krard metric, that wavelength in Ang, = 3903.02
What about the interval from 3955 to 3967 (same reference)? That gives 3966.44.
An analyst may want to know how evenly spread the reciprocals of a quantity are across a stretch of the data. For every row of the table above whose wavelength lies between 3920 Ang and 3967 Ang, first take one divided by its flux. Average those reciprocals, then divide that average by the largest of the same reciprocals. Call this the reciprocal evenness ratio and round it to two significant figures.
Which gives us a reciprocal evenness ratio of 0.91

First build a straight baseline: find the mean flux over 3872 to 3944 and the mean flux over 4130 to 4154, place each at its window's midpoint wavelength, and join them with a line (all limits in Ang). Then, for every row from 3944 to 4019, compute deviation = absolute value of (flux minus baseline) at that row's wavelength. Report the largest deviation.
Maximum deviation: 1.2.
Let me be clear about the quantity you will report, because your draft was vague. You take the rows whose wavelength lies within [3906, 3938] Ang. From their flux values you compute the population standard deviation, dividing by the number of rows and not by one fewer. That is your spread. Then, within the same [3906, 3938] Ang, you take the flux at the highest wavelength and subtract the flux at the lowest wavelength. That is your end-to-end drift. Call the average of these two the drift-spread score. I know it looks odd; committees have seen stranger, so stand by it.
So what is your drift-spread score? 0.28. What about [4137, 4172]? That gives 0.20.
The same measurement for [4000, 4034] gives -0.25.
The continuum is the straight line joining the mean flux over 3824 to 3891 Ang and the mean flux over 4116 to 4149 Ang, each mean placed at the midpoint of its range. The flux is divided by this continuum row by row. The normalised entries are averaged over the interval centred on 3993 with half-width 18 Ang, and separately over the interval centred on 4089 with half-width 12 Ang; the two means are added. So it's 1.99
